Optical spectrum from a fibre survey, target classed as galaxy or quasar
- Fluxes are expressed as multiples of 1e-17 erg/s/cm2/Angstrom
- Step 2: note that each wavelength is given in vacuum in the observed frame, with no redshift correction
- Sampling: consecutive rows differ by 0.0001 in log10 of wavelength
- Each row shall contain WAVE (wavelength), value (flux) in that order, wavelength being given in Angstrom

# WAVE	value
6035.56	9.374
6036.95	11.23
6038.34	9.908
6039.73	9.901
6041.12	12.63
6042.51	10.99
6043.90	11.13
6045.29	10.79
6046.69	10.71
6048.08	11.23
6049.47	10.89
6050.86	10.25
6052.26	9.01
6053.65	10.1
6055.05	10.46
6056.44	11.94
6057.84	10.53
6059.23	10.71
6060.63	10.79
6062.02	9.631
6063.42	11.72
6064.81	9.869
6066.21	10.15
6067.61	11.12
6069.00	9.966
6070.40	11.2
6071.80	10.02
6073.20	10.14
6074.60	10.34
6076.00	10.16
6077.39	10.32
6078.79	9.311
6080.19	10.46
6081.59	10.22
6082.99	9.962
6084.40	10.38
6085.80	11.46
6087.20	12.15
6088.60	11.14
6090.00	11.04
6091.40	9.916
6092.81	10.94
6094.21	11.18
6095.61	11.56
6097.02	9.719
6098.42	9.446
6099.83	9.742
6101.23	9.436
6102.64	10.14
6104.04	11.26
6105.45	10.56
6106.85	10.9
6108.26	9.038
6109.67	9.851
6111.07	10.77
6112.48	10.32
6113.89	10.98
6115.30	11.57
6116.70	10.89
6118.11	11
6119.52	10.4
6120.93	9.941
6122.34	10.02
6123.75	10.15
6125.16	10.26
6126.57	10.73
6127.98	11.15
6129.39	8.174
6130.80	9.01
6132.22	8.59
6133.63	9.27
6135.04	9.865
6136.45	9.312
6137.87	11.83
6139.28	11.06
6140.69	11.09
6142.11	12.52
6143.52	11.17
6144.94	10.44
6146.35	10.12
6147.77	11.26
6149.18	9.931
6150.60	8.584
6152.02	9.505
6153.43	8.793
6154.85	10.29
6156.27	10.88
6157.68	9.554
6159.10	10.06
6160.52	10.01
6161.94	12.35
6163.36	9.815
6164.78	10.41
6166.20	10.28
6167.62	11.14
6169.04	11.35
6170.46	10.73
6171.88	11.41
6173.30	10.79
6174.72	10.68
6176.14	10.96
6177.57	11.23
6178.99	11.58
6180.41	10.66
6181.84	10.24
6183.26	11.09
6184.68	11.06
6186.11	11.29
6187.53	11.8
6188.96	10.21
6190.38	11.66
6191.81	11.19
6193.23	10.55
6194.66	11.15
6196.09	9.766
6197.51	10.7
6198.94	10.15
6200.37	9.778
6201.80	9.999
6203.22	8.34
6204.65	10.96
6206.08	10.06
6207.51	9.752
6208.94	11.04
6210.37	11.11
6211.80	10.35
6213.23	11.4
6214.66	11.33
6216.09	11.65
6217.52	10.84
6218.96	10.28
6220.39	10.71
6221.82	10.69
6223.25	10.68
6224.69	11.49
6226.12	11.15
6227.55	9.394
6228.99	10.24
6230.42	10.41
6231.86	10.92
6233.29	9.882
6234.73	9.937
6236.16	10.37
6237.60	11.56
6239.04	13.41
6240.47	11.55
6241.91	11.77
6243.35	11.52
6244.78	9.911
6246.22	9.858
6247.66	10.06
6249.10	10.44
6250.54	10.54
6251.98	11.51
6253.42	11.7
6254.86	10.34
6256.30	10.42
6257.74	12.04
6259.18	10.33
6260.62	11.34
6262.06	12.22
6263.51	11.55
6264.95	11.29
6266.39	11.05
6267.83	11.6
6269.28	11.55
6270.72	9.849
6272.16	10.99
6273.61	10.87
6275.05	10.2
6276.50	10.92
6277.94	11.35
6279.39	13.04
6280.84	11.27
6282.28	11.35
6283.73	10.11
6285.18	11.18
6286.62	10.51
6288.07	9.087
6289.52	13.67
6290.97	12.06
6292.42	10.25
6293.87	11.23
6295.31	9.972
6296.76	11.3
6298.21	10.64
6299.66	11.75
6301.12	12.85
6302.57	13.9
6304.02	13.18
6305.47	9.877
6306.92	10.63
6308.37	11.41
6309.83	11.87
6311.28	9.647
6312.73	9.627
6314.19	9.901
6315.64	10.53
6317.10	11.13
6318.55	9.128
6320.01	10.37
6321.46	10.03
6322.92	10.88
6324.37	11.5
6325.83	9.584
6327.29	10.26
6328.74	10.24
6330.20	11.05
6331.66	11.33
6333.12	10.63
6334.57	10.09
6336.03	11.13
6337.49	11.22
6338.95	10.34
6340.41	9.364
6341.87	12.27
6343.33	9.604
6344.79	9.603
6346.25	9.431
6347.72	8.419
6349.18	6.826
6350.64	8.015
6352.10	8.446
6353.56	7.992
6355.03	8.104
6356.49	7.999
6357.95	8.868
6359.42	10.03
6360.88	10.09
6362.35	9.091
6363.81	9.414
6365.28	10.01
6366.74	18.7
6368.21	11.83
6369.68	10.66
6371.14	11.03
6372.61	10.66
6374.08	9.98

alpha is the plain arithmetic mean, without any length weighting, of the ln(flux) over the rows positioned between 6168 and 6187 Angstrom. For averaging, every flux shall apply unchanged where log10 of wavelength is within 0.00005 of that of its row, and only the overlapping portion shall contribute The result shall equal 2.40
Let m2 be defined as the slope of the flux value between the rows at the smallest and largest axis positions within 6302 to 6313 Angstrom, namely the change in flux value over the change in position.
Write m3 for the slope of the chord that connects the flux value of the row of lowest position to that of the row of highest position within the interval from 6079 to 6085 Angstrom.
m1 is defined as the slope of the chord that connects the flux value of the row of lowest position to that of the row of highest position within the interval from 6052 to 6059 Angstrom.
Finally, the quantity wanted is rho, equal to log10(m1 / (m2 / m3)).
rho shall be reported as -1.9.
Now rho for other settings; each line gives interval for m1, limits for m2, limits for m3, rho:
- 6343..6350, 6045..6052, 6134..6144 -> -0.1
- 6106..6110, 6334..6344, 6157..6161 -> 0.0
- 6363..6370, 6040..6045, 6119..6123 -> -1.3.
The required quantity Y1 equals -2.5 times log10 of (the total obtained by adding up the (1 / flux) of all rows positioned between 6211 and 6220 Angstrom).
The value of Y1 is 0.7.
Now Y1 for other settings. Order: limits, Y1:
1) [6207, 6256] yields -1.2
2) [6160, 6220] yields -1.5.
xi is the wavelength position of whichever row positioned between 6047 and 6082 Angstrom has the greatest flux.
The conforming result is 6056.44 Angstrom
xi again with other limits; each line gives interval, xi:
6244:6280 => 6279.39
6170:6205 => 6187.53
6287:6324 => 6302.57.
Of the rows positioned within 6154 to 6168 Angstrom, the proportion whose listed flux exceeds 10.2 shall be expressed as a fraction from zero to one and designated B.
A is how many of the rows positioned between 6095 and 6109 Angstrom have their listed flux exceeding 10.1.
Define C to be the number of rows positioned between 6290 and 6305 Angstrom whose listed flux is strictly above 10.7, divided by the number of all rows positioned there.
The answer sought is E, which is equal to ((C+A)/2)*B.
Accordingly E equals 1.7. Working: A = 5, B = 0.60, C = 0.70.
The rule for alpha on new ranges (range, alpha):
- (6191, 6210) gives 2.33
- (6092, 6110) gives 2.33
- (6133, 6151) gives 2.35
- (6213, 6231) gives 2.38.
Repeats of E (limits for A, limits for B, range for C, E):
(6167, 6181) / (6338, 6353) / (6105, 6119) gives 1.1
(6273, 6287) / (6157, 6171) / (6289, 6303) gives 3.2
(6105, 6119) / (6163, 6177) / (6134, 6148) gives 3.9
